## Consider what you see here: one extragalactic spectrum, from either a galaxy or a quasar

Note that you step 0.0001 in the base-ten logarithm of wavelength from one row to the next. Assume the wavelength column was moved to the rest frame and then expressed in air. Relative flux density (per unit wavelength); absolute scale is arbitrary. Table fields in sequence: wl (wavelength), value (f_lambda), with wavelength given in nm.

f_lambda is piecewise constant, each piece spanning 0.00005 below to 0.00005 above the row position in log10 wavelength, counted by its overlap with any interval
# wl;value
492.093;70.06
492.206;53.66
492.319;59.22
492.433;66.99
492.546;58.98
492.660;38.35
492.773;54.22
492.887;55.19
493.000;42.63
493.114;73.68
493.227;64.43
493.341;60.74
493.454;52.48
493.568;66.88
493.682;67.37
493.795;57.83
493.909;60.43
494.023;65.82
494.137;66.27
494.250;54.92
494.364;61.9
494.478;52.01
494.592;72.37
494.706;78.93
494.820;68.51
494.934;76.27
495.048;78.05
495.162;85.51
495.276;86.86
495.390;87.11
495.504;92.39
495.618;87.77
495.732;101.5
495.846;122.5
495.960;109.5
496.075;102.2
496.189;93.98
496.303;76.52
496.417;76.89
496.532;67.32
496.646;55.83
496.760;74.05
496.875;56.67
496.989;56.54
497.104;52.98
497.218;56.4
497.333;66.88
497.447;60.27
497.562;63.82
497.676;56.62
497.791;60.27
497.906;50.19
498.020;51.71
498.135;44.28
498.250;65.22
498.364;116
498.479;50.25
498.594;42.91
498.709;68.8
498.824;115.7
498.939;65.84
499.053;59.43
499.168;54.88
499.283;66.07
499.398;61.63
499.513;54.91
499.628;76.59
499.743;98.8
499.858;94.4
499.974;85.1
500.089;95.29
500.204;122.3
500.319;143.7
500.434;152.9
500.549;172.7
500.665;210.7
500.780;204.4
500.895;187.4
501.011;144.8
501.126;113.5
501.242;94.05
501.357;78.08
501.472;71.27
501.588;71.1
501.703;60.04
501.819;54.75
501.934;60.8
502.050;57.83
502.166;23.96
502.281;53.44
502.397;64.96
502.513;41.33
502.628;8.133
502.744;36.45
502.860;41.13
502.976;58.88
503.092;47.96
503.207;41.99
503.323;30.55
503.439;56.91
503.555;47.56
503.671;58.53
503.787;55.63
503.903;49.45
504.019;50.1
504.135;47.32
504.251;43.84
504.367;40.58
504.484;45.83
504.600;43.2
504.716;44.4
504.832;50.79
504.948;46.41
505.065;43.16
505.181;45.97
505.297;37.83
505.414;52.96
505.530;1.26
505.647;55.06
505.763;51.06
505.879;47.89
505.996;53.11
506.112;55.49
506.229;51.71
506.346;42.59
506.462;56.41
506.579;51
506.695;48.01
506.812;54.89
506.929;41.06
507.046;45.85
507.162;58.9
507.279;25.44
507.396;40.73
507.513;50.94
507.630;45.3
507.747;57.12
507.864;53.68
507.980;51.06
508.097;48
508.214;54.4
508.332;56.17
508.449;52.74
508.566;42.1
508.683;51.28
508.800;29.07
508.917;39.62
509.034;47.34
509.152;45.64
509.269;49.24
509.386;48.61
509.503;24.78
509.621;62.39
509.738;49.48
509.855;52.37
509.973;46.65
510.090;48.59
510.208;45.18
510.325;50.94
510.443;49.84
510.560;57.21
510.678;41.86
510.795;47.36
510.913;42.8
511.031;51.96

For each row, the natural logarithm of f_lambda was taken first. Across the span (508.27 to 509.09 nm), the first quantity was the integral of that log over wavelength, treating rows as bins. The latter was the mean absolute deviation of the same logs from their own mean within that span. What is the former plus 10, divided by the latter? 76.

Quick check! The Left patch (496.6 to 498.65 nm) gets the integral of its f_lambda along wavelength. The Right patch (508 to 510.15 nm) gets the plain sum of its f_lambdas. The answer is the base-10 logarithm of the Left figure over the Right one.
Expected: -0.84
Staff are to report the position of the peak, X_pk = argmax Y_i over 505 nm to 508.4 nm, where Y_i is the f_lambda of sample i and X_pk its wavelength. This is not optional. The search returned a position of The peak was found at 507.162 nm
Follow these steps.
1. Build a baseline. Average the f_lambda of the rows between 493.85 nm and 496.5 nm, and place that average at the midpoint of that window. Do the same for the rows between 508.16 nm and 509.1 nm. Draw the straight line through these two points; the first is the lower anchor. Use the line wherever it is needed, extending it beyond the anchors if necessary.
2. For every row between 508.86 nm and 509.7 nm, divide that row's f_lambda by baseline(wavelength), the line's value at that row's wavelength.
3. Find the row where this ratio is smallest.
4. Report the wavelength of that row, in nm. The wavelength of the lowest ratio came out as 509.503 nm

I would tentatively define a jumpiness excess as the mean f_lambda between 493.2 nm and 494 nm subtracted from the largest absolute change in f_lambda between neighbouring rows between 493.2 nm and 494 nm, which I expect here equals -47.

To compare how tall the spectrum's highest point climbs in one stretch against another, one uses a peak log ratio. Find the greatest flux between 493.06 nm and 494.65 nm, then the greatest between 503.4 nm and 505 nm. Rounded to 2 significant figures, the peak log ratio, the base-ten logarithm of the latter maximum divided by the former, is -0.10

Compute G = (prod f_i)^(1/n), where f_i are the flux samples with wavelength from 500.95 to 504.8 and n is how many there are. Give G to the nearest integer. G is 51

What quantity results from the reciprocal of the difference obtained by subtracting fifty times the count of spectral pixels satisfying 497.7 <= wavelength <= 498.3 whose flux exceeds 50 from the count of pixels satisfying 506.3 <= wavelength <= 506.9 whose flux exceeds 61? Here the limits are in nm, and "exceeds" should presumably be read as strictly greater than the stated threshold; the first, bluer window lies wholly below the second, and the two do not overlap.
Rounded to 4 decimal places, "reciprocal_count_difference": -0.0050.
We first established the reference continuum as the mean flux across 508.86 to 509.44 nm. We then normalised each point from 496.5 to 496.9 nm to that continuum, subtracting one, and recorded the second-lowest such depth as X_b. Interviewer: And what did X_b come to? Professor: 0.23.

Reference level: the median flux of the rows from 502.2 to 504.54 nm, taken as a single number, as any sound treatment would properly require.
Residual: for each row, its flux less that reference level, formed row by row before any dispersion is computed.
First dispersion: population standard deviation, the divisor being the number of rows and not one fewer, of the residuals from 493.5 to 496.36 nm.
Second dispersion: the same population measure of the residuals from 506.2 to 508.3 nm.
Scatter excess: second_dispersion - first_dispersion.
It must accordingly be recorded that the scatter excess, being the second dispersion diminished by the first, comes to -10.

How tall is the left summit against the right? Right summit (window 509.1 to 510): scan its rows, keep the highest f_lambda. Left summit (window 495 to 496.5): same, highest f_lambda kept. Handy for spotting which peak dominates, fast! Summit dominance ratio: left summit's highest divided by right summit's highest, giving 2.0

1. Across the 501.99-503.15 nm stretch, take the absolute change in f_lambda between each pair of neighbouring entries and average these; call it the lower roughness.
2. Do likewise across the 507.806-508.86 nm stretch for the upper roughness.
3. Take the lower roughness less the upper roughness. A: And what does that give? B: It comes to 14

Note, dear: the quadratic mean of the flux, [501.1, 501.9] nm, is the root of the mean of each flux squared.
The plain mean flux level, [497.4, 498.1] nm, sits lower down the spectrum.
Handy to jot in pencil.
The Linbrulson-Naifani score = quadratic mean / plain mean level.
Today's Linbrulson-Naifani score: 1.4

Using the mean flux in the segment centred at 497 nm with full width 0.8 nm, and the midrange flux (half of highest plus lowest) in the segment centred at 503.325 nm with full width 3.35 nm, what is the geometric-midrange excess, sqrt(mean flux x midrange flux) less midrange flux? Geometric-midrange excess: 10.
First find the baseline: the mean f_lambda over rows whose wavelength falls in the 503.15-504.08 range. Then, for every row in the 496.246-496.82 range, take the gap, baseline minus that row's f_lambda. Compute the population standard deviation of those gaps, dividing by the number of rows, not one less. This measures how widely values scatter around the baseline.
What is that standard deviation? 8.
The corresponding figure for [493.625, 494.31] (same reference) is 5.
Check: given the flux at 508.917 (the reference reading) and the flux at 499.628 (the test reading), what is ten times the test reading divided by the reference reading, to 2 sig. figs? 19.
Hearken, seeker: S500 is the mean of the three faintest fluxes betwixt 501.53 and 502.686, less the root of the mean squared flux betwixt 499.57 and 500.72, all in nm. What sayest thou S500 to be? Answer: -107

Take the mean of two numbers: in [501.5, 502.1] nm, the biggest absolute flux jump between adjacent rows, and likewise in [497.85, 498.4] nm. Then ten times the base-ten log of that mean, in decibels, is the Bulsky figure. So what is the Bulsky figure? 14.9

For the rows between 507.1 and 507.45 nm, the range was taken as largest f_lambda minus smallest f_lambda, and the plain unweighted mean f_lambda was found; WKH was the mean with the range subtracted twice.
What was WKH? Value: -25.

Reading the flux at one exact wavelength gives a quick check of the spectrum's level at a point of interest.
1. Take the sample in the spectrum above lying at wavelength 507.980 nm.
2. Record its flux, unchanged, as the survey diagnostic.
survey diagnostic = 51.06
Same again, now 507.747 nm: 57.12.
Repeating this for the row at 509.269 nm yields 49.24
